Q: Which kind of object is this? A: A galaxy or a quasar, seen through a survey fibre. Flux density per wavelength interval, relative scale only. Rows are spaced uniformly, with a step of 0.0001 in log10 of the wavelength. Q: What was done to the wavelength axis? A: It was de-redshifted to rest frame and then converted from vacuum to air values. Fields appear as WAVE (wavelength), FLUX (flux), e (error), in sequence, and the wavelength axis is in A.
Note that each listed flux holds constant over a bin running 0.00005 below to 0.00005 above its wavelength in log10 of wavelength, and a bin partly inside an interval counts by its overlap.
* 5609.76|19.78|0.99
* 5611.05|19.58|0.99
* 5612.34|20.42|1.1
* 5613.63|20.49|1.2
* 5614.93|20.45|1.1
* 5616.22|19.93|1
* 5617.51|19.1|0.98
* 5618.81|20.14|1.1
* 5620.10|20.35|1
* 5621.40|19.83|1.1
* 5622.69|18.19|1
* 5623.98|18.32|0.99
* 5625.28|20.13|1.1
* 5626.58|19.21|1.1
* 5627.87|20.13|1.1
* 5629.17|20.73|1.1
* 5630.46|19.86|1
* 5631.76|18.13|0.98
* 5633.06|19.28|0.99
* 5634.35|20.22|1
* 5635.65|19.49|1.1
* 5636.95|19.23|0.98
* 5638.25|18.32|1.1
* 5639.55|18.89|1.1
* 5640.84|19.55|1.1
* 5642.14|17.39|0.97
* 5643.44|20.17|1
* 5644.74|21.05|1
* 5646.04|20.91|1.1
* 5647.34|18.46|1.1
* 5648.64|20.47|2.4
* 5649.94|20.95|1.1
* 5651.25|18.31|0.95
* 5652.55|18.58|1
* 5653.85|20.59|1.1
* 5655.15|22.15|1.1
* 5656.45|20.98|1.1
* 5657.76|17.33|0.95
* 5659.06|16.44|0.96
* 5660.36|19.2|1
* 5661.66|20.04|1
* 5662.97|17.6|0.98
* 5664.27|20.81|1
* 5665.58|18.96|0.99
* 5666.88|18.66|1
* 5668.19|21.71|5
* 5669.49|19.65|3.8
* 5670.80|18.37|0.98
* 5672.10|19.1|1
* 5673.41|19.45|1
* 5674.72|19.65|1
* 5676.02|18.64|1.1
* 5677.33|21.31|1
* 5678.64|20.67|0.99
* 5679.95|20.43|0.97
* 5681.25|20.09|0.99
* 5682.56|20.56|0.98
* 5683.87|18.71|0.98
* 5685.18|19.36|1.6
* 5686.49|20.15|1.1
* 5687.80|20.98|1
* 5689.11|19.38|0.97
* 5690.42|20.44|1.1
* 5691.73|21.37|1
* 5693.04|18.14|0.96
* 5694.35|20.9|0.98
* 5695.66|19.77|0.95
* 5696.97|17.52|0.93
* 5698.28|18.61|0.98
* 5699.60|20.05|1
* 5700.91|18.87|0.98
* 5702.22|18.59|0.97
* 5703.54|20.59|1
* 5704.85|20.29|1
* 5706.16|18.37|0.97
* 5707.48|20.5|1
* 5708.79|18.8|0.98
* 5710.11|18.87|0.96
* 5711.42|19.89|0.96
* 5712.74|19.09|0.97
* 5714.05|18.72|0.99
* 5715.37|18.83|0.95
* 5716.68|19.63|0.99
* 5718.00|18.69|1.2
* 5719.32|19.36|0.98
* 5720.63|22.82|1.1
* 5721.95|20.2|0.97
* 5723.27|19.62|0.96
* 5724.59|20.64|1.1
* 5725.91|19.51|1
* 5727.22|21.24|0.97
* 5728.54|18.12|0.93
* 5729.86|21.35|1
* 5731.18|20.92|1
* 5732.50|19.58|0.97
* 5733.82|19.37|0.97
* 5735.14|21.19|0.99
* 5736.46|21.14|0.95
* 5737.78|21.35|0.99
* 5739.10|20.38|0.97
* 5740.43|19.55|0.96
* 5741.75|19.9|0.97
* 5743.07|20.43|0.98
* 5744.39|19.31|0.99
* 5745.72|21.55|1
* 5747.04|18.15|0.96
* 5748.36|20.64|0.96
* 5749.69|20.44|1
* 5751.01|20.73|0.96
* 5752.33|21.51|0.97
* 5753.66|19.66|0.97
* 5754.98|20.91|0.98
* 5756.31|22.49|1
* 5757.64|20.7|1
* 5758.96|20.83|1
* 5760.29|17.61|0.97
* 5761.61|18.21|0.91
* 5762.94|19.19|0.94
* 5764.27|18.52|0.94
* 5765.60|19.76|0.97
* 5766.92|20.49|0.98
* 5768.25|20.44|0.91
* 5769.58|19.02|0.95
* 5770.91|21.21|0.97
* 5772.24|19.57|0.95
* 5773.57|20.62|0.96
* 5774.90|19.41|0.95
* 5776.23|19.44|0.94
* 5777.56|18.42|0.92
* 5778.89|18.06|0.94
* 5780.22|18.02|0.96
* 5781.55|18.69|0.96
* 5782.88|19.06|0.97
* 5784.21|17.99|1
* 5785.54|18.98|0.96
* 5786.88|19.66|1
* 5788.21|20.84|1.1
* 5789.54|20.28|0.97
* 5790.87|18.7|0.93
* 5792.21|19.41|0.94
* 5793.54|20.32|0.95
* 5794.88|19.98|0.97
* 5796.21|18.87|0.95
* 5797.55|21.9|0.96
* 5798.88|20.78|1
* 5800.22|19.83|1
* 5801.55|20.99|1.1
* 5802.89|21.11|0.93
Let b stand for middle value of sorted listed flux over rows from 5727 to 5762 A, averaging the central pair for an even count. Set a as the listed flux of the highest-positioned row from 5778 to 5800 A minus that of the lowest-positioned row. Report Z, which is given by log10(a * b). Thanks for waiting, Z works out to 1.75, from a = 2.7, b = 20.6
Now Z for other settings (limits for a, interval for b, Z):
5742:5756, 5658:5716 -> 0.97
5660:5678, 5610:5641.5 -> 1.62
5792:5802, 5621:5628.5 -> 1.49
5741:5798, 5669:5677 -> 1.59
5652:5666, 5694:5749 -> 0.87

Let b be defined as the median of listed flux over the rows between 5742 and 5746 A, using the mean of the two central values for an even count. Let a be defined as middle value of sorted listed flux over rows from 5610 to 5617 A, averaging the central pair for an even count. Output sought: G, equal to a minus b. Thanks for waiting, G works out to 0.0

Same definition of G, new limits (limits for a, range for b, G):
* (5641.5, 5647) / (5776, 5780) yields 2.1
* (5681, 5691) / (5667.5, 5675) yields 0.6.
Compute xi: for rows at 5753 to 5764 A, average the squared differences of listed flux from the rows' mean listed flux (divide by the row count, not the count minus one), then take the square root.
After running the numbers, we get 1.49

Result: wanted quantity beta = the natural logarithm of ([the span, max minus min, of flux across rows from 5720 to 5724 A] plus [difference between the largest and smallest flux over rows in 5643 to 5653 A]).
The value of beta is 1.8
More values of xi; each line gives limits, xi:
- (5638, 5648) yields 1.22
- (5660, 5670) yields 1.20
